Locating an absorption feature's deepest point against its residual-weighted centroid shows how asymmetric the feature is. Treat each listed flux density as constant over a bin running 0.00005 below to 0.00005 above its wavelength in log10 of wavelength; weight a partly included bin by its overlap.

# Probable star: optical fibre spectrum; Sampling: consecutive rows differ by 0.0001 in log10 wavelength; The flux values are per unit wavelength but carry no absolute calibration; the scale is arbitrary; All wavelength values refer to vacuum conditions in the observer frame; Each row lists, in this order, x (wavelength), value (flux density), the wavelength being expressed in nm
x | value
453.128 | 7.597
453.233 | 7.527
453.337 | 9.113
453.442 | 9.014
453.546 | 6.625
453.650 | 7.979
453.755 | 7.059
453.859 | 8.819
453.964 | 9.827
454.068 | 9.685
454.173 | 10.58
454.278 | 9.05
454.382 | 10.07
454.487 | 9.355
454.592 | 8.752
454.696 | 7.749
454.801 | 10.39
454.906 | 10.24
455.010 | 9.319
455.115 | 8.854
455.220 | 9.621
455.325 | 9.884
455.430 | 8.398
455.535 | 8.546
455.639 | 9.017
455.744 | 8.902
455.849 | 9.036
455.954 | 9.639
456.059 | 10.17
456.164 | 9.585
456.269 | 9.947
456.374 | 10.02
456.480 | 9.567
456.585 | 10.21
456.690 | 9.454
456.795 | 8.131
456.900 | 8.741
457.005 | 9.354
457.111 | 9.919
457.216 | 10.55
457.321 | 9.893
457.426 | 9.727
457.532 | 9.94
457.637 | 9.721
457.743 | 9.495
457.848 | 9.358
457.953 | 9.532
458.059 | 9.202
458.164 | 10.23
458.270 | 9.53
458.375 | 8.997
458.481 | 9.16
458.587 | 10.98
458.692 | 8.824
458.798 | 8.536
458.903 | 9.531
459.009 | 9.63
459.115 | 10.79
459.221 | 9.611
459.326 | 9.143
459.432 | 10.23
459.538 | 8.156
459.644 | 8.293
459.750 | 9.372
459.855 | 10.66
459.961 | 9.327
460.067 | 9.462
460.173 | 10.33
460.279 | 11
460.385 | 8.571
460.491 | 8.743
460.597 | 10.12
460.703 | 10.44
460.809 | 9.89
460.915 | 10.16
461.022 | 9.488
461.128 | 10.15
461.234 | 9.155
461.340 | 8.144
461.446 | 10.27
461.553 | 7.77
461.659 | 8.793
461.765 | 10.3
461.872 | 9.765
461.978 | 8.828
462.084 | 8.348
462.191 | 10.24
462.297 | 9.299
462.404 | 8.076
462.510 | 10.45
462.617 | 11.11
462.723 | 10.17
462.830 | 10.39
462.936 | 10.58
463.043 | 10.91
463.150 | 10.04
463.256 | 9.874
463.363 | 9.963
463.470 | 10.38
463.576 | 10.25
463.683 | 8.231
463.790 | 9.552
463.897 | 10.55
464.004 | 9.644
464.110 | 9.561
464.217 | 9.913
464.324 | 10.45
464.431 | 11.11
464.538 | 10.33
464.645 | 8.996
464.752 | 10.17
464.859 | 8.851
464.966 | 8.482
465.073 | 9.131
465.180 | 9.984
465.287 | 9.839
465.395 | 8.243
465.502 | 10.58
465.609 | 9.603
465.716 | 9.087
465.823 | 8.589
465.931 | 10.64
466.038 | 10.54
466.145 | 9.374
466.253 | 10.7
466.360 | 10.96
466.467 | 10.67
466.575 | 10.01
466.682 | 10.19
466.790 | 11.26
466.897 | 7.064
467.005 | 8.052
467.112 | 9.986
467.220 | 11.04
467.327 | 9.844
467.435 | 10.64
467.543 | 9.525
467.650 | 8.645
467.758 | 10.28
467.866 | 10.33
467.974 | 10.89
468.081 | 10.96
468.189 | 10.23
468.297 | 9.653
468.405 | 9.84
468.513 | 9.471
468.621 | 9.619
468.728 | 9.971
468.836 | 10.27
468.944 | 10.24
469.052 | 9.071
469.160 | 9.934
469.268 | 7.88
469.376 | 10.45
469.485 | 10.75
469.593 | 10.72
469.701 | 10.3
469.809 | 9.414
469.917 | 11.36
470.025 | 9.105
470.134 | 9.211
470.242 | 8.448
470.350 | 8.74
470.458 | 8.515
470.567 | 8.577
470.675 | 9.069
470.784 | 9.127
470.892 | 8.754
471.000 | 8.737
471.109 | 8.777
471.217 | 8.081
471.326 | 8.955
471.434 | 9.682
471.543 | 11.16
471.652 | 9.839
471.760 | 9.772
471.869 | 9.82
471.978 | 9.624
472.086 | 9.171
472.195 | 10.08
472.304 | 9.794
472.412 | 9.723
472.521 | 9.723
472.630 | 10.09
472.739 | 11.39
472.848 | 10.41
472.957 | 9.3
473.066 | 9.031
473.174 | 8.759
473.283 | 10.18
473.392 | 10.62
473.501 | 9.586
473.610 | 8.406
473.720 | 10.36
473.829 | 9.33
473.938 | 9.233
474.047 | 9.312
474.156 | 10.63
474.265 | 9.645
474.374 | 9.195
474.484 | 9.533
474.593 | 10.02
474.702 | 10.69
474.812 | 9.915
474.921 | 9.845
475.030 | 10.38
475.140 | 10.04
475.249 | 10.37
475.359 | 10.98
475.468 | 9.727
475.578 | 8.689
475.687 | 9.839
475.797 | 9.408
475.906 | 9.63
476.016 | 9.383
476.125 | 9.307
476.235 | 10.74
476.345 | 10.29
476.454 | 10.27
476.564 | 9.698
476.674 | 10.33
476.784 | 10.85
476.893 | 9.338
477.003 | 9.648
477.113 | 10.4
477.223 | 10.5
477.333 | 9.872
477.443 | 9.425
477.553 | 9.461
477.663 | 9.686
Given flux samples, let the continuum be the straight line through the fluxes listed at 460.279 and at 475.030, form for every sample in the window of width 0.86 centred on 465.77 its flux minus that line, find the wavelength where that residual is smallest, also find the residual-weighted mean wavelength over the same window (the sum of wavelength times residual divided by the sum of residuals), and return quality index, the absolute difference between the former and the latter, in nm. 0.31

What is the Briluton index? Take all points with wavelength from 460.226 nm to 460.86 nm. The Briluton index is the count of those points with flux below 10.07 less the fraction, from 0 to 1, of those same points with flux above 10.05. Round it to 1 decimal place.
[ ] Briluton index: 2.5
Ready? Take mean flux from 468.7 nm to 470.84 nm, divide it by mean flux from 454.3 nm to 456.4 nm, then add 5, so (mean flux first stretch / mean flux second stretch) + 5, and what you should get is 6.02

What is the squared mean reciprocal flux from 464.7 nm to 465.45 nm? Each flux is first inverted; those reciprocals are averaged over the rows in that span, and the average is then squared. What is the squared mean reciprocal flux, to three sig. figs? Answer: 0.0118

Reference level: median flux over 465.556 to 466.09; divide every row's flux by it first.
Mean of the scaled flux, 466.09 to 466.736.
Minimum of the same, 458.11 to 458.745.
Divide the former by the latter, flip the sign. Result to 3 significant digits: -1.17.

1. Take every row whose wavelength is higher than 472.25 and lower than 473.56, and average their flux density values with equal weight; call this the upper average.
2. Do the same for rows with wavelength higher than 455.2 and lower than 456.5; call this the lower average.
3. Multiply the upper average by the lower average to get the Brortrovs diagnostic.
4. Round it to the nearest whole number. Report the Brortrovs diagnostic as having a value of 93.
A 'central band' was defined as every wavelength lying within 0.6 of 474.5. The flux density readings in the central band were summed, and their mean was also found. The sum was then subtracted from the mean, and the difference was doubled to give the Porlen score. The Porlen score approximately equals -197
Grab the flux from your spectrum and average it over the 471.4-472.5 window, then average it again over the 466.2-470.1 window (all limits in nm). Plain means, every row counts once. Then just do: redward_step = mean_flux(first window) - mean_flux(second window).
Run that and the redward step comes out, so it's -0.11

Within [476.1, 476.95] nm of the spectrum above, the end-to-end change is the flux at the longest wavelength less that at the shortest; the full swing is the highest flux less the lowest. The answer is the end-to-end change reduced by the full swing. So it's -1.5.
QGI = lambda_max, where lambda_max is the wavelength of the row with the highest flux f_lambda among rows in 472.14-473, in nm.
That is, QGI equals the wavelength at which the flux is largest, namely 472.739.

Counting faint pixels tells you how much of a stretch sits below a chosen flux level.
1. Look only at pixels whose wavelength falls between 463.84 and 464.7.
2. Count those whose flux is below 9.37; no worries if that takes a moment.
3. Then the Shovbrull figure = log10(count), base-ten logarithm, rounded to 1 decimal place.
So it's 0.0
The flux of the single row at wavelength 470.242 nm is 8.448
